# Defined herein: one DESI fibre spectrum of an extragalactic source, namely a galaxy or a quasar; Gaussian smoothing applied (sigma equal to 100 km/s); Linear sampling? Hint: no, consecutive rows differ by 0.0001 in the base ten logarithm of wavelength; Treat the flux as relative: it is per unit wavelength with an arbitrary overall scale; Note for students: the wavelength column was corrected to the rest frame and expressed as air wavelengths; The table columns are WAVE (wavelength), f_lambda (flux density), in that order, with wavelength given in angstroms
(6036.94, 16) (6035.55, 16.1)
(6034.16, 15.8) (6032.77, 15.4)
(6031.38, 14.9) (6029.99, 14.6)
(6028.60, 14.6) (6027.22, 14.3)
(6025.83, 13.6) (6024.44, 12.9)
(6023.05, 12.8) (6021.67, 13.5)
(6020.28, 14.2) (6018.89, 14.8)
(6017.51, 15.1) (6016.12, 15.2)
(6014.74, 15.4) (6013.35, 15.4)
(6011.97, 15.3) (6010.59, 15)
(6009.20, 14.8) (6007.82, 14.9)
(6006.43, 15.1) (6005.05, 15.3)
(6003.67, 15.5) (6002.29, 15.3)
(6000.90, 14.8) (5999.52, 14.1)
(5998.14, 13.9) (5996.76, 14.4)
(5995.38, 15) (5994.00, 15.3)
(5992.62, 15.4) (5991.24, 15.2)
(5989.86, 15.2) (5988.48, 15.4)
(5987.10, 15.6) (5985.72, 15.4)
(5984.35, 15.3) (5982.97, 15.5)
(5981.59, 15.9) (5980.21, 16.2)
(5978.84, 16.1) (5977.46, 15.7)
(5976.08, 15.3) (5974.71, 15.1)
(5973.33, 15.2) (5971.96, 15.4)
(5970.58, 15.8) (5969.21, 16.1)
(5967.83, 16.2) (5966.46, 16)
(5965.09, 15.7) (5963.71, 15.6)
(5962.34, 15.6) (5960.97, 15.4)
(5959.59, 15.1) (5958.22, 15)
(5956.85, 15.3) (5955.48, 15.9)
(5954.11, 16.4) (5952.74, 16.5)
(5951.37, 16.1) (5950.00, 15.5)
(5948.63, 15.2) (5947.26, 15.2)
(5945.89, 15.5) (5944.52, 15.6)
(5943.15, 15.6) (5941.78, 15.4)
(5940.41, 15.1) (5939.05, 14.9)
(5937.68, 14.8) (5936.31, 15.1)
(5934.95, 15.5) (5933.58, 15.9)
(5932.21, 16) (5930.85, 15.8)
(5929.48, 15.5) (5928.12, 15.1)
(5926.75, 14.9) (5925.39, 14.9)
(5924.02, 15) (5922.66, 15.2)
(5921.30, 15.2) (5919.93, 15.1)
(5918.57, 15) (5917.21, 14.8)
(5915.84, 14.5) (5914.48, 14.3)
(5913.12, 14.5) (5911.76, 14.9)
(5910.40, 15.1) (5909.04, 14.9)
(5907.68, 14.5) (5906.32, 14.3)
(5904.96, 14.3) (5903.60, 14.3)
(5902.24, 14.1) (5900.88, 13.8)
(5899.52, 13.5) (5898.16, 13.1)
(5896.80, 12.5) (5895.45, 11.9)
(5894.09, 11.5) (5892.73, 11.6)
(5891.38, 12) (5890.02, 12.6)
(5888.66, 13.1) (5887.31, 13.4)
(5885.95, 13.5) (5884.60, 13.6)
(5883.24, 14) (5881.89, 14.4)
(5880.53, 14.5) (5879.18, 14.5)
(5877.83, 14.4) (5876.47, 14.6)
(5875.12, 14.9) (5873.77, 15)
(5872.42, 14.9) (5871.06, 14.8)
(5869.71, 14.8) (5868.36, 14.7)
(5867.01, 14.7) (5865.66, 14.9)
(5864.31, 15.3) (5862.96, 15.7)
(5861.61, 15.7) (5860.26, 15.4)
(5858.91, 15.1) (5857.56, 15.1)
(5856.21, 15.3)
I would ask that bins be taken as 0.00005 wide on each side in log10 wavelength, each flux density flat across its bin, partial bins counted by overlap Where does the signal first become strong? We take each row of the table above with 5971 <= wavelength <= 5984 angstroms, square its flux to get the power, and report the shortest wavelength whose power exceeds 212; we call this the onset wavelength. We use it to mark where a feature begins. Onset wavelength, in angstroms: 5971.96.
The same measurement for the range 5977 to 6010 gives 5977.46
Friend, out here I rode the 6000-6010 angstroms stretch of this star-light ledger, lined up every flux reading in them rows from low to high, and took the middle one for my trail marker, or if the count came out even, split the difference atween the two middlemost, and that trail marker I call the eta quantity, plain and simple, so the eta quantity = 15.1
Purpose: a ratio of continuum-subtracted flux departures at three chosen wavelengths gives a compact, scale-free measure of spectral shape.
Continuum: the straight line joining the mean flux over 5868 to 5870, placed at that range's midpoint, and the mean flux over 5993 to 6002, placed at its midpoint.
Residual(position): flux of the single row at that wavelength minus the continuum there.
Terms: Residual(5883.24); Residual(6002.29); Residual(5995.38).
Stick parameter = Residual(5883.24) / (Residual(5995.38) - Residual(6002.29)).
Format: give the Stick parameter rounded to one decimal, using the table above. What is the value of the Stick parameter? 2.4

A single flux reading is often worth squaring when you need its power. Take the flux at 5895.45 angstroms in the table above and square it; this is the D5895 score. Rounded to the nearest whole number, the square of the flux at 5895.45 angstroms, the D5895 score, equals 142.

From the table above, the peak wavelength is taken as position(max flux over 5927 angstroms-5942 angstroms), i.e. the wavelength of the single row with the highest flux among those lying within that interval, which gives 5932.21 angstroms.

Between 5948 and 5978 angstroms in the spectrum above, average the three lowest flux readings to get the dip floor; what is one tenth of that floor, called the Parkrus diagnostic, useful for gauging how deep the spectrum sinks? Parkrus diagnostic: 1.51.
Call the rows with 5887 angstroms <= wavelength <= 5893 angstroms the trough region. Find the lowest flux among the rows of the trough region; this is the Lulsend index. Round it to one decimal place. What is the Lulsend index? 11.6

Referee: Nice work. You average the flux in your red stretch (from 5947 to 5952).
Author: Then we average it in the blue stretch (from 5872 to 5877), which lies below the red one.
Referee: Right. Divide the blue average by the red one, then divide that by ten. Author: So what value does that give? 0.096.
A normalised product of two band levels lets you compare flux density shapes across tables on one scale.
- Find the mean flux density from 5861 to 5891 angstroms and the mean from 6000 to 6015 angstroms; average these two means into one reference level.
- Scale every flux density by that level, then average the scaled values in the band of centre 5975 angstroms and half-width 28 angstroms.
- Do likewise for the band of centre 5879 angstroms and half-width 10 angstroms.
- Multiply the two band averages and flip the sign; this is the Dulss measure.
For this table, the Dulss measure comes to -1.01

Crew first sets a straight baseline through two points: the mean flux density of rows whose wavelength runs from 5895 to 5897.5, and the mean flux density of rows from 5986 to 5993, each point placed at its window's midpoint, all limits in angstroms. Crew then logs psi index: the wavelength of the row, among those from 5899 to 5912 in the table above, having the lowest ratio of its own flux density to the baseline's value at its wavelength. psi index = 5899.52 angstroms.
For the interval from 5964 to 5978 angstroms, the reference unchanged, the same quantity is 5974.71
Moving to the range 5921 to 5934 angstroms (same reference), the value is 5926.75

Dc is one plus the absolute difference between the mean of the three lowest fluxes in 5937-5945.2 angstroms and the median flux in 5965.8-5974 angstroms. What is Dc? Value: 1.97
